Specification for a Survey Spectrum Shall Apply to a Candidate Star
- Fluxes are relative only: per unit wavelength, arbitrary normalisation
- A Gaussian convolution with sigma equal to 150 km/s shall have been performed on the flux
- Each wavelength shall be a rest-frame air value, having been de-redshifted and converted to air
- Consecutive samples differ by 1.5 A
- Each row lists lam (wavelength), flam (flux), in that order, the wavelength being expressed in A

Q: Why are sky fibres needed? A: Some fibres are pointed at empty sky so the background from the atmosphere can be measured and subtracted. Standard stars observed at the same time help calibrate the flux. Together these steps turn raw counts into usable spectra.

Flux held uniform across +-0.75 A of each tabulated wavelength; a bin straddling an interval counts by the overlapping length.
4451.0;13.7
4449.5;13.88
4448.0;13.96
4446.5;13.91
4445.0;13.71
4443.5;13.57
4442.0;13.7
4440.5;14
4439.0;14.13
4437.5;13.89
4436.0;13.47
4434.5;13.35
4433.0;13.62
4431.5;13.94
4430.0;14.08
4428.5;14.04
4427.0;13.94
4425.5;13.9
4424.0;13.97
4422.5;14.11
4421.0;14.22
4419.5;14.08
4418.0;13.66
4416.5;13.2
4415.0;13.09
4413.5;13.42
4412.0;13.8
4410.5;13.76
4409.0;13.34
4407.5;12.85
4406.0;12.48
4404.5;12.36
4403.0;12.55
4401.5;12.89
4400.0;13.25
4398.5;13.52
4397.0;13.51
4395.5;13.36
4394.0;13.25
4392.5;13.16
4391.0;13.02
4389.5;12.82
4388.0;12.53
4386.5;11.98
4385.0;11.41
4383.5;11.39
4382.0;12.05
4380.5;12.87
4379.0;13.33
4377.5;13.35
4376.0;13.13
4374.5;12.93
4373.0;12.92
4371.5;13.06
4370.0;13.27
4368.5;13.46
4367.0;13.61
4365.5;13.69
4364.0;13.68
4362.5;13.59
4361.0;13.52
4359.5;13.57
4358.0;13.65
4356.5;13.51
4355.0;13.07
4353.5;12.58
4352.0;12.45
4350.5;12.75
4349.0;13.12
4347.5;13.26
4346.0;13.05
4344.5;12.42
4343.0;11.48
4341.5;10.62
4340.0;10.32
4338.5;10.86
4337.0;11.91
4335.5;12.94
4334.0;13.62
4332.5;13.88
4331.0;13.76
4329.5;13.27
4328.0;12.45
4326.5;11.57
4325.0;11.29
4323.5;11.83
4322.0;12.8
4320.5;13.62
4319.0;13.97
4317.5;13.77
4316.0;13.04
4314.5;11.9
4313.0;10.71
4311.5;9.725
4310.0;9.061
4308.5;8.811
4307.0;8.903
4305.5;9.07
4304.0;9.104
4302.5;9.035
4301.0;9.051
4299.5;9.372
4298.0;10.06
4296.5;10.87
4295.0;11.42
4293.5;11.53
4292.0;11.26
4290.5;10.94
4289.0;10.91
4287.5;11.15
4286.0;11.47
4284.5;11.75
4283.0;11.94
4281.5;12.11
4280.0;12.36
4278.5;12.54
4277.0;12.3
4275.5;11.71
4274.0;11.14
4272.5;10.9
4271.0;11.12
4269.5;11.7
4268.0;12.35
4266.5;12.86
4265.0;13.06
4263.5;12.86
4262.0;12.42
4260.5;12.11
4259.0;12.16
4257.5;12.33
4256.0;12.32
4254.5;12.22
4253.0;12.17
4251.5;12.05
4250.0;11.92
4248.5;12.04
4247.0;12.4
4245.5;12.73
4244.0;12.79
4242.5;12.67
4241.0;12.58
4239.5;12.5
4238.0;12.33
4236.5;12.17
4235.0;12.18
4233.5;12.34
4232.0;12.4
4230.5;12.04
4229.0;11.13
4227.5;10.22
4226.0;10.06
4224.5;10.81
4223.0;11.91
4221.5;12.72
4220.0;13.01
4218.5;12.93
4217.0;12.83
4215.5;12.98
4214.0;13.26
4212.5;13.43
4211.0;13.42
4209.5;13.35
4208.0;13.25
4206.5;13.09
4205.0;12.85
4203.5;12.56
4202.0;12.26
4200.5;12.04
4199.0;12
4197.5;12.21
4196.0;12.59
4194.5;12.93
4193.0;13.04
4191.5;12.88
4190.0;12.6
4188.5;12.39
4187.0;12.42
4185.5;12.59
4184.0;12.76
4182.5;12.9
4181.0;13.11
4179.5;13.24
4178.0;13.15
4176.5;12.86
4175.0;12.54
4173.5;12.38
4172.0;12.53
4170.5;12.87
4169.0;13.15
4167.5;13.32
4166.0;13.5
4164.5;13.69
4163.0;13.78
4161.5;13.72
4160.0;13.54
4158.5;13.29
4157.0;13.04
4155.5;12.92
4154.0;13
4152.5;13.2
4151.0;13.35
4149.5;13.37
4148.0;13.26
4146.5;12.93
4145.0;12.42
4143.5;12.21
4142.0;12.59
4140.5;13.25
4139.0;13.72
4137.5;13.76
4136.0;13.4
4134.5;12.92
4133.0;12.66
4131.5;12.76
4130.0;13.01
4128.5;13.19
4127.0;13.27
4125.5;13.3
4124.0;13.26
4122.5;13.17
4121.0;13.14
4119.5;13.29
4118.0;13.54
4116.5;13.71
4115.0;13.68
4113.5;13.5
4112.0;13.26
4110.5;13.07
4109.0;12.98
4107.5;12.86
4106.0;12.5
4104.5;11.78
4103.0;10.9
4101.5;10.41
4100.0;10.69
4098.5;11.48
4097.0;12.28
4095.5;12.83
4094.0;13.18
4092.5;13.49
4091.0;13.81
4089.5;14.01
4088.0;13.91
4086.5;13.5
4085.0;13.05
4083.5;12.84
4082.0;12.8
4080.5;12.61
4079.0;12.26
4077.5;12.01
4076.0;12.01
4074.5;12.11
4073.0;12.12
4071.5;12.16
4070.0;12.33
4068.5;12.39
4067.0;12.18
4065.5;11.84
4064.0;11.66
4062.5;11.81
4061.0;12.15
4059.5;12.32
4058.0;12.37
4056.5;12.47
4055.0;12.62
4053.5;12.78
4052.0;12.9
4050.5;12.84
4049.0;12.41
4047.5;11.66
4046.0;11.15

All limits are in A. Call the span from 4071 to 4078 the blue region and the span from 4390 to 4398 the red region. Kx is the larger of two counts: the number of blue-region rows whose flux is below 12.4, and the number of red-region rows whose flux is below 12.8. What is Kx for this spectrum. 5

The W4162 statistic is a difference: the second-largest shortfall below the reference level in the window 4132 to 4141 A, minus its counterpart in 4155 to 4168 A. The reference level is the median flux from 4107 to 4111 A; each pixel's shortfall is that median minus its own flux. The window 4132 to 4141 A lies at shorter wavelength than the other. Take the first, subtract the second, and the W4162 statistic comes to 0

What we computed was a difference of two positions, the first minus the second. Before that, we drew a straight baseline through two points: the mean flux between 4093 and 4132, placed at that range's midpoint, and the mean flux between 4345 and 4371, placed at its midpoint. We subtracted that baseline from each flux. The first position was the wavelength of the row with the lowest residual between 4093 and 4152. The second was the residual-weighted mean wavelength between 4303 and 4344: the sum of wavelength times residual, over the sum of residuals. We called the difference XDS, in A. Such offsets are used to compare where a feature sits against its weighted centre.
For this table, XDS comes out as -216.5 A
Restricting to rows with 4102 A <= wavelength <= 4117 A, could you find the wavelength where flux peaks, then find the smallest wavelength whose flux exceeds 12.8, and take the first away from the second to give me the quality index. -9.0 A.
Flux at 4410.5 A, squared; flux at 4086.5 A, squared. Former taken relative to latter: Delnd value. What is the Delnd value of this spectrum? 1.04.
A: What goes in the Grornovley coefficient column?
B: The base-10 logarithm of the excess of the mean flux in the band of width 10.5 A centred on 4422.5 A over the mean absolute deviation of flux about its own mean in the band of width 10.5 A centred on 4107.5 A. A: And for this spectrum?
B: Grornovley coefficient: 1.12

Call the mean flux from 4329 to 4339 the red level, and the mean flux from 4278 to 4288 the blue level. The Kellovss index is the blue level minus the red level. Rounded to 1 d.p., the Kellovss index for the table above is -1.0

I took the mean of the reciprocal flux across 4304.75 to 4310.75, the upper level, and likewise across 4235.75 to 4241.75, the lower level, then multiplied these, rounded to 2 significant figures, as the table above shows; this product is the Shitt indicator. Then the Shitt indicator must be 0.0090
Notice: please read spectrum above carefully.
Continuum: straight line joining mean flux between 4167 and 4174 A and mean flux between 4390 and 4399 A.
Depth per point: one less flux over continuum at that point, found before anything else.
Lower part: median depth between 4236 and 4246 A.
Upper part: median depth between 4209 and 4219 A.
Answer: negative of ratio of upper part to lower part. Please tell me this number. 1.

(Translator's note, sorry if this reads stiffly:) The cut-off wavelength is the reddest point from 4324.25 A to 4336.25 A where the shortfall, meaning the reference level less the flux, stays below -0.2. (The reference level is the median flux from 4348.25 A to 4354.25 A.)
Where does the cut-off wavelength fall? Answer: 4335.5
